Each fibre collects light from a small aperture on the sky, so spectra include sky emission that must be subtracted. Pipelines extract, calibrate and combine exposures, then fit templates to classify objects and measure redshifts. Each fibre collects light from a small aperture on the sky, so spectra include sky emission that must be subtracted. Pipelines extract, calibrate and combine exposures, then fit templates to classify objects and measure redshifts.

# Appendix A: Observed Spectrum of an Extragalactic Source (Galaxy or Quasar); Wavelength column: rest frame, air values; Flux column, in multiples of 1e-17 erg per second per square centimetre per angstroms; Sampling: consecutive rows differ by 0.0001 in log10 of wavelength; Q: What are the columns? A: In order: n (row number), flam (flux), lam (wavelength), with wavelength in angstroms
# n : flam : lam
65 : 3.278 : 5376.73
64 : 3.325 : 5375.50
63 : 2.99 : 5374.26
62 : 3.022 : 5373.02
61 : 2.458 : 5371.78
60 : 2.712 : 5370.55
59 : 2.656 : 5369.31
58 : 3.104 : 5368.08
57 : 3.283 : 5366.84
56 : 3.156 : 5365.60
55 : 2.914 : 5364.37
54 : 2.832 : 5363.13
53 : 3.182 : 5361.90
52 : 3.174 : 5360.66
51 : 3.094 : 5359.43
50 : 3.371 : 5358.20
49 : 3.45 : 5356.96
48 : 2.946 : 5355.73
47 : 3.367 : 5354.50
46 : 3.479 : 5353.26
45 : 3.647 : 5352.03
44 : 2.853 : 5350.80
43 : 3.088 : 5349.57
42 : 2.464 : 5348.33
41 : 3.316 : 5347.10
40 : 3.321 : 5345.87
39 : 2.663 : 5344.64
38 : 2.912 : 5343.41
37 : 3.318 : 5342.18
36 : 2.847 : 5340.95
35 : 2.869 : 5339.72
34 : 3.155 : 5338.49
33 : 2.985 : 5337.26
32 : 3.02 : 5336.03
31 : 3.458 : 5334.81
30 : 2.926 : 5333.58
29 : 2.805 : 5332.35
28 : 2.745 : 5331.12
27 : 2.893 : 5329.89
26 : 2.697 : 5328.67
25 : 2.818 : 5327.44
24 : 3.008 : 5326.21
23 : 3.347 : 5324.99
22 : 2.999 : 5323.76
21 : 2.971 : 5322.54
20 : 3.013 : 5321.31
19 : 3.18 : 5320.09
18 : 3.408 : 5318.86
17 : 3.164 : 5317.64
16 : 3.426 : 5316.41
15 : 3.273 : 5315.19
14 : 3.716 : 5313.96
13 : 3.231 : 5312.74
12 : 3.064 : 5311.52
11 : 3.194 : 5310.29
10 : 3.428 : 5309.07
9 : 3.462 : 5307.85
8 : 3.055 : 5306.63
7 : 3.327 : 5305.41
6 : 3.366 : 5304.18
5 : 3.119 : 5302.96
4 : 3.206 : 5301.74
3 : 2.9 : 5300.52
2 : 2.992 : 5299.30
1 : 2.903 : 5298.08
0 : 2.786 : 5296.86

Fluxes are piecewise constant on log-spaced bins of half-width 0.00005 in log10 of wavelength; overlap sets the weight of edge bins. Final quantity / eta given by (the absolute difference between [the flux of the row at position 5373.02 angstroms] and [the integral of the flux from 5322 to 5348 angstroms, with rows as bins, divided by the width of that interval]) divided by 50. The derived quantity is 0.0005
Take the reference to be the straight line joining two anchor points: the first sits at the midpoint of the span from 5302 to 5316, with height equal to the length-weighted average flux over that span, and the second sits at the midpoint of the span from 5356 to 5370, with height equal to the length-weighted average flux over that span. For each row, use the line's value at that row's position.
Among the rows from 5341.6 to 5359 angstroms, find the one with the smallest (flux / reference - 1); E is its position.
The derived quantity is 5348.33 angstroms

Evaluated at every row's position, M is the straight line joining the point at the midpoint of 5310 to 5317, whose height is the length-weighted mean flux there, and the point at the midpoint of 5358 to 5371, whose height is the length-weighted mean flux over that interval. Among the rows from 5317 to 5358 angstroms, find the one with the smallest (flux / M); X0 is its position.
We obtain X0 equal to 5348.33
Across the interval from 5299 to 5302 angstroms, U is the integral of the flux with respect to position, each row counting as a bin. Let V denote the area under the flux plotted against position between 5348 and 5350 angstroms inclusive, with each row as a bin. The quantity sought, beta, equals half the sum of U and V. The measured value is 7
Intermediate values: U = 9.1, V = 6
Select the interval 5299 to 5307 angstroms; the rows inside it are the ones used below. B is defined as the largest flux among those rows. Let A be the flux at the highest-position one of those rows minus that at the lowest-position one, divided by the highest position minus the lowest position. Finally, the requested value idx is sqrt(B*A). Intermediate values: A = 0.009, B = 3.366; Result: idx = 0.17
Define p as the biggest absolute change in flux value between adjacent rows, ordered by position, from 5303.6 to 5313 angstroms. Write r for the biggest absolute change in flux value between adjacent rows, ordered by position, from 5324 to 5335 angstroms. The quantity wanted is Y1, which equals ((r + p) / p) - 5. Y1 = -2.69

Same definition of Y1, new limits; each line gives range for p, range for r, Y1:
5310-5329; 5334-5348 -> -2.64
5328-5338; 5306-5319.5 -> -3.09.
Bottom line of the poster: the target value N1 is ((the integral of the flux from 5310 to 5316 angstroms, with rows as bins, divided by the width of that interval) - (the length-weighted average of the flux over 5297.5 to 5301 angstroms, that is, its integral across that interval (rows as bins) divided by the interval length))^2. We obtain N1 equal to 0.14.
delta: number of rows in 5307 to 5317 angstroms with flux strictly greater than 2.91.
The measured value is 8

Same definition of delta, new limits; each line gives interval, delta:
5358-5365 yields 5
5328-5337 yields 3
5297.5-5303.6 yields 3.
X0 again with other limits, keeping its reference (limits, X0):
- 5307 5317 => 5311.52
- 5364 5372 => 5371.78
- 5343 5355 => 5348.33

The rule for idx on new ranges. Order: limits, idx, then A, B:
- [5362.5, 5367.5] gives 0.63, 0.122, 3.283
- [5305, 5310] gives 0.31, 0.028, 3.462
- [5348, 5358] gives 0.65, 0.114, 3.647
